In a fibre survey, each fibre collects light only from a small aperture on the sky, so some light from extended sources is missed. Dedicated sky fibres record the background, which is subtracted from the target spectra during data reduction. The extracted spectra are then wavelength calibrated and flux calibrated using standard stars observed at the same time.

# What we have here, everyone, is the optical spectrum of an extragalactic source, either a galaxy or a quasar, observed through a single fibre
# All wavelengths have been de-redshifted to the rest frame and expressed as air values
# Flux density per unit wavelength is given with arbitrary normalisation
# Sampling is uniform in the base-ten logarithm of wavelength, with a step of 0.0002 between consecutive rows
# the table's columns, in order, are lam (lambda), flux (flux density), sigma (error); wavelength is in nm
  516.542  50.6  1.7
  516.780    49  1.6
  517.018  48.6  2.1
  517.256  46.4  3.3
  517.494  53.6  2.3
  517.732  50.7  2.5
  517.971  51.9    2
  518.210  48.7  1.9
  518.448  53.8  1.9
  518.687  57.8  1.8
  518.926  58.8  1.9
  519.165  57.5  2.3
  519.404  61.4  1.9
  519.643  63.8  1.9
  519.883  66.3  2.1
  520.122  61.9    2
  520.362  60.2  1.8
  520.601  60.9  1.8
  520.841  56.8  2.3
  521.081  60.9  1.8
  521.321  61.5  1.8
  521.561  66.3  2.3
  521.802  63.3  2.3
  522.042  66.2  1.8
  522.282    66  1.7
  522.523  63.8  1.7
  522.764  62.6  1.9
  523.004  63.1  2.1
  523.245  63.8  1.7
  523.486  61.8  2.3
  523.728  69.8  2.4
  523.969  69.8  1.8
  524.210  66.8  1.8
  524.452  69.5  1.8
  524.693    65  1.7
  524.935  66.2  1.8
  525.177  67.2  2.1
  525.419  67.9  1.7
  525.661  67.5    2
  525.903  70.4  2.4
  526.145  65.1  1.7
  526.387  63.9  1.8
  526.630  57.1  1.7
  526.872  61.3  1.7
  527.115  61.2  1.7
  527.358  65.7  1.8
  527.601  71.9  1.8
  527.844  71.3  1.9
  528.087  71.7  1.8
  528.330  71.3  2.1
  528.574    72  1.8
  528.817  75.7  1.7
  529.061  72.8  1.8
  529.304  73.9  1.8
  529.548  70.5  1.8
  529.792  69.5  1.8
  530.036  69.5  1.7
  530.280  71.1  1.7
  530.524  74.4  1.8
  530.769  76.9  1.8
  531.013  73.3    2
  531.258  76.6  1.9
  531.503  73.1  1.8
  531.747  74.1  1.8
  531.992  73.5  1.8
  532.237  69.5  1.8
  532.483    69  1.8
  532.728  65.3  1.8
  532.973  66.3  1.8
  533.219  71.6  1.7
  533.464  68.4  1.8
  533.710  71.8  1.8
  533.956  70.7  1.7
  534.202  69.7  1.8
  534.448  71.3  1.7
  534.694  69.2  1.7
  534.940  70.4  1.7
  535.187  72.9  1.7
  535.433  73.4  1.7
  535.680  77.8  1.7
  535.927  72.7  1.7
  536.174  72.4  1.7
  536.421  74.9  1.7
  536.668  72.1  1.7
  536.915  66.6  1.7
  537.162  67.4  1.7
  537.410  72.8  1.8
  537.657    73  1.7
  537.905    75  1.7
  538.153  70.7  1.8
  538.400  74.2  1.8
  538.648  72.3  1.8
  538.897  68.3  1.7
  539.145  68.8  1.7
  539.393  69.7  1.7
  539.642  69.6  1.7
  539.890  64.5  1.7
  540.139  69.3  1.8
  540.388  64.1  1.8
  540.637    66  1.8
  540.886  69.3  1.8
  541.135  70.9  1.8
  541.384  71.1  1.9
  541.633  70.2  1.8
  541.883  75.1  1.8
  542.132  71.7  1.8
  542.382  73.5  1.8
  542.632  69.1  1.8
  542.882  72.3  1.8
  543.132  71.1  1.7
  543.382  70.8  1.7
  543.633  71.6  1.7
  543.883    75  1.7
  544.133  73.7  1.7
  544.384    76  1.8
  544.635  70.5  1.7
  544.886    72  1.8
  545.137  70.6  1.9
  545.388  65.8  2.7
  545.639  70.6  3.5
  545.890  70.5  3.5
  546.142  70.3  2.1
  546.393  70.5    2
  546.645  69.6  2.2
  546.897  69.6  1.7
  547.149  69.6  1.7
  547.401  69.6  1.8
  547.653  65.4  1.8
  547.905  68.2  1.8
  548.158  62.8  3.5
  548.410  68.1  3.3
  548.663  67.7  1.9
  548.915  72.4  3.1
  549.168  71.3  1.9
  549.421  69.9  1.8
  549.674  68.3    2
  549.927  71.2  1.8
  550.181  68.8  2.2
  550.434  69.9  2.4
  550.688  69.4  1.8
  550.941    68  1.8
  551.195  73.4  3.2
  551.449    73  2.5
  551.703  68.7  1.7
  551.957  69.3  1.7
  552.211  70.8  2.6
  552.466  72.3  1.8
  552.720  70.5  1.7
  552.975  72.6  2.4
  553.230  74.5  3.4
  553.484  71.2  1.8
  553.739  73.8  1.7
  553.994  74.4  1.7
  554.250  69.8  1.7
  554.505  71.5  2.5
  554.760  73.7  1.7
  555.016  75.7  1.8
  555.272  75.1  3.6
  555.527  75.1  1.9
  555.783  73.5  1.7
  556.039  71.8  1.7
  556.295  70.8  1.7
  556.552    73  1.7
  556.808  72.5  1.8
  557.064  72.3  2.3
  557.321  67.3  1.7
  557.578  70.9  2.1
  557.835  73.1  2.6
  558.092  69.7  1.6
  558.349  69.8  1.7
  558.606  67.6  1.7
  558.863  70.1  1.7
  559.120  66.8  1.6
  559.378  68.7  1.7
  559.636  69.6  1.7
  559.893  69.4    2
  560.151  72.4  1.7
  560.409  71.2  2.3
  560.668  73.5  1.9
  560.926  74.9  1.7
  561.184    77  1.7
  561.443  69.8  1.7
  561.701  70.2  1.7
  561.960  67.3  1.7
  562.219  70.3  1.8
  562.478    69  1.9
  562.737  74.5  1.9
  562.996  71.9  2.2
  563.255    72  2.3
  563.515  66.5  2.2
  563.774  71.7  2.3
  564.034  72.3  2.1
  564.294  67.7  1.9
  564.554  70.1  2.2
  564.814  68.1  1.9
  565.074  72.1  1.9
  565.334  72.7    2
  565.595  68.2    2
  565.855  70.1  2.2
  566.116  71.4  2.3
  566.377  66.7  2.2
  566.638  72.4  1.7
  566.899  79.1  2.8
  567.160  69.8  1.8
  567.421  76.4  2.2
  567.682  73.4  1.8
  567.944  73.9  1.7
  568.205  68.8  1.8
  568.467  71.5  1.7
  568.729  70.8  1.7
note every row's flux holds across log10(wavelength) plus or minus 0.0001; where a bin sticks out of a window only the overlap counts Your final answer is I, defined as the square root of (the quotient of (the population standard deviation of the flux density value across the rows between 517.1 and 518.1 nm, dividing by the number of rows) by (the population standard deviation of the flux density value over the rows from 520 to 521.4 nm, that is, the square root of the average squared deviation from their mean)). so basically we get 1.26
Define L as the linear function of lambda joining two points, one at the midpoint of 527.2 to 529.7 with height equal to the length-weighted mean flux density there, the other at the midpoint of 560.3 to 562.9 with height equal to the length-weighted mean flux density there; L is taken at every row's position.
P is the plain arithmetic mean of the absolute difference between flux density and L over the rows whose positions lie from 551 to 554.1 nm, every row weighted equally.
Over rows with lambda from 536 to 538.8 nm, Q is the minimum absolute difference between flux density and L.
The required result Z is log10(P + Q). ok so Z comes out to 0.34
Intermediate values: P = 1.7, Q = 0.53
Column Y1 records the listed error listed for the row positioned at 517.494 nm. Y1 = 2.30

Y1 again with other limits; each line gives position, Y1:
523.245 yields 1.70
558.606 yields 1.70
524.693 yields 1.70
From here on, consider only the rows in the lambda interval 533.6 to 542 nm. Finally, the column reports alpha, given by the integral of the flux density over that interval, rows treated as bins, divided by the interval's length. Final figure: 70.8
